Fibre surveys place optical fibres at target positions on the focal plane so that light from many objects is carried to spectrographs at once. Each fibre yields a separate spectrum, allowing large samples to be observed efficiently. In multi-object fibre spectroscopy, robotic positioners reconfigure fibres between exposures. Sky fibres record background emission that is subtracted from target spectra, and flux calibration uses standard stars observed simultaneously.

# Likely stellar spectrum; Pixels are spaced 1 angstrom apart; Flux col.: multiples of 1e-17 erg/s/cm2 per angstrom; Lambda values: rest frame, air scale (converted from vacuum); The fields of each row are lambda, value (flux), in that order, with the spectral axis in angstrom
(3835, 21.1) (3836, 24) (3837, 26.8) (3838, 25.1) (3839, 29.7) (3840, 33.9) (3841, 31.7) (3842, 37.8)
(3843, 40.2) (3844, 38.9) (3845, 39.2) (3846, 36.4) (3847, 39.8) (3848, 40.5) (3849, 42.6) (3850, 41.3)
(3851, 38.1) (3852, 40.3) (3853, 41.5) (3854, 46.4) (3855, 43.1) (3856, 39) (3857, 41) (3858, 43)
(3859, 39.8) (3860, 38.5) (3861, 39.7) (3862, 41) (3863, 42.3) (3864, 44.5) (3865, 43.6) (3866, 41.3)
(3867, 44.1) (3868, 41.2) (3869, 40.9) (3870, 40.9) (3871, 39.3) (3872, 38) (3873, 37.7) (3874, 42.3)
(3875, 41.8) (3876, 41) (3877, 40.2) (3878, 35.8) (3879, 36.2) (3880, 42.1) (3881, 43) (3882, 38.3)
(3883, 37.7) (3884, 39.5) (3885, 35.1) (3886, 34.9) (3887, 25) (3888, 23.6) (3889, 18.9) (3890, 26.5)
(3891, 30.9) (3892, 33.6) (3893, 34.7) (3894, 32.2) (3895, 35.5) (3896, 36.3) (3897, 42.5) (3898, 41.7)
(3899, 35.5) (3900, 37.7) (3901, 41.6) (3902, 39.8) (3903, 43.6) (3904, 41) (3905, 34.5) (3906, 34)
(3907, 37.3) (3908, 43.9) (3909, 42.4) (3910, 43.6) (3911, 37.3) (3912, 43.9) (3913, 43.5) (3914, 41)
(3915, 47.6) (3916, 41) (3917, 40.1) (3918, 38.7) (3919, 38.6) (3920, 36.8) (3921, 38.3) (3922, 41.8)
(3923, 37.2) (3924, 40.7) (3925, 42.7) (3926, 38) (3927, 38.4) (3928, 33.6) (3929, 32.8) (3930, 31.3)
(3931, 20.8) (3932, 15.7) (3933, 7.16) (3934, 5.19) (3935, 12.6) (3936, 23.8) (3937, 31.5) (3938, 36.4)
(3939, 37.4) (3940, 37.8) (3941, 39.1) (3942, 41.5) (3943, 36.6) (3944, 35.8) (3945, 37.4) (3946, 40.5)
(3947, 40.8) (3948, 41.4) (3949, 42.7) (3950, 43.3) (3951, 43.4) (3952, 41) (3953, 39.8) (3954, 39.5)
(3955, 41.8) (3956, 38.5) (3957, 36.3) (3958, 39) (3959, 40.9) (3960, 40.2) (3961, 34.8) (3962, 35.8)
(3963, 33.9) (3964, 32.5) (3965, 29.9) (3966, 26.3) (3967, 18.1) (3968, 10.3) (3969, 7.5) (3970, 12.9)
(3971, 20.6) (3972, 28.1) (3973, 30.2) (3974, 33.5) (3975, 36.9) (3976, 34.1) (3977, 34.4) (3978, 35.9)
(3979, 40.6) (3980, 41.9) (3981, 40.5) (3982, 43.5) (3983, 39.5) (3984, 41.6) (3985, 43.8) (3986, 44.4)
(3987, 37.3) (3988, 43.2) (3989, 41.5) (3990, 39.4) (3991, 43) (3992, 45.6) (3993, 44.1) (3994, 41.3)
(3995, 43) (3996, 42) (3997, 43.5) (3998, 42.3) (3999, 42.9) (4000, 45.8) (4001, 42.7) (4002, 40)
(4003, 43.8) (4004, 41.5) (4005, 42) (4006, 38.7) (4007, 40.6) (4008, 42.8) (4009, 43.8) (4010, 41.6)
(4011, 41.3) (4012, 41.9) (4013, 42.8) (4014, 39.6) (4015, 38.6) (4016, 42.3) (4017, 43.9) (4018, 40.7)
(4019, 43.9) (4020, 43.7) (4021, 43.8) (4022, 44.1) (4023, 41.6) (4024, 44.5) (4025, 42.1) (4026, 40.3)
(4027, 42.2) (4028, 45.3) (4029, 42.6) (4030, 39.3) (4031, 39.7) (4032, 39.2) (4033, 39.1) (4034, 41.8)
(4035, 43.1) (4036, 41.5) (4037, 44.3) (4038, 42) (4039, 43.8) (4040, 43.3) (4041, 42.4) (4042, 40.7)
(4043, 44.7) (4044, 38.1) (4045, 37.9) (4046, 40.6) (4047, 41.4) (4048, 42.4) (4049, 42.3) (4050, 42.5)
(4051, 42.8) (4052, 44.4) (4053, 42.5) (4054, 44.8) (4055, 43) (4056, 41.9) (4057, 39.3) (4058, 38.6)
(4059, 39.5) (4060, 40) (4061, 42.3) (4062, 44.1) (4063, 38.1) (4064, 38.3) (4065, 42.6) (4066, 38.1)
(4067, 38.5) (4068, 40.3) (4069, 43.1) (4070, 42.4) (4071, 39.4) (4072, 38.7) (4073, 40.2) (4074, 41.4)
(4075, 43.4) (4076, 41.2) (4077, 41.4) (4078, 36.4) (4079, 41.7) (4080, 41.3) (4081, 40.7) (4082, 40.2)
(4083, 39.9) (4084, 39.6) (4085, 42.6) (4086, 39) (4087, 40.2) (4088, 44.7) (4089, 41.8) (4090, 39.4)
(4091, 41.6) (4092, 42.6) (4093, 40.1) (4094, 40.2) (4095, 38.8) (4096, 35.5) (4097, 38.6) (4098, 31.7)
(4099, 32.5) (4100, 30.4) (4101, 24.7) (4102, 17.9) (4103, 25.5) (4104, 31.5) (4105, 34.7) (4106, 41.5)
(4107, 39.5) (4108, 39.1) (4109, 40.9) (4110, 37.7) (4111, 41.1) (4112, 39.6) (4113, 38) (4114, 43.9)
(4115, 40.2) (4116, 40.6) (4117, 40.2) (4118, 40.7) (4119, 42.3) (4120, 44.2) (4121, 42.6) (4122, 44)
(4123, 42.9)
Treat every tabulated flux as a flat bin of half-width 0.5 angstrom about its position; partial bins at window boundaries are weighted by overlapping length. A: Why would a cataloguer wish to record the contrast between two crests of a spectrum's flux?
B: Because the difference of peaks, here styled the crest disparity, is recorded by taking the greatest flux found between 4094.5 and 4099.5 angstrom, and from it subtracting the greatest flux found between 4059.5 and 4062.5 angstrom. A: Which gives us -5.3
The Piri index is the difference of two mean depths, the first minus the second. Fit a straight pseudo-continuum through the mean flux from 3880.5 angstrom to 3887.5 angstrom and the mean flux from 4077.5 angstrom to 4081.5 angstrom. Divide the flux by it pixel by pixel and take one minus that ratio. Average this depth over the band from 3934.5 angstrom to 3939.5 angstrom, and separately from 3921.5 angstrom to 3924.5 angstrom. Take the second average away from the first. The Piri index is 0.32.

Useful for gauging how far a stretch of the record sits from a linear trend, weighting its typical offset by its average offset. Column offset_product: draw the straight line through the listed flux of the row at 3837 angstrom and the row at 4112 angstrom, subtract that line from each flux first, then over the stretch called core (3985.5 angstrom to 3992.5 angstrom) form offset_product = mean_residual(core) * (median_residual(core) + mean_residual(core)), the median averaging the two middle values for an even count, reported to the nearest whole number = 141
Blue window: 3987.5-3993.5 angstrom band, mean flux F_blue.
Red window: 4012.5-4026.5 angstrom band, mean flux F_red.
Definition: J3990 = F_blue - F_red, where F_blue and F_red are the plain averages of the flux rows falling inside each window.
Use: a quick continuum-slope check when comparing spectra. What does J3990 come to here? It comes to 1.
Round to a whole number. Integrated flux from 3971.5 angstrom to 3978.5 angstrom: 233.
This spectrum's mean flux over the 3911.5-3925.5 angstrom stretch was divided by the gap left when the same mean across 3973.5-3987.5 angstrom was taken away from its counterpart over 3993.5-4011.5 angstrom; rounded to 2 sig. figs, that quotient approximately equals 13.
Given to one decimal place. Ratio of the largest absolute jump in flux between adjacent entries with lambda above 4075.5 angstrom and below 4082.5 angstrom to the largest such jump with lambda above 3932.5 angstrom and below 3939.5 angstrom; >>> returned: 0.5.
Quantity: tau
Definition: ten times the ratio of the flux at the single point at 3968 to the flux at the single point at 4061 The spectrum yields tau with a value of 2.4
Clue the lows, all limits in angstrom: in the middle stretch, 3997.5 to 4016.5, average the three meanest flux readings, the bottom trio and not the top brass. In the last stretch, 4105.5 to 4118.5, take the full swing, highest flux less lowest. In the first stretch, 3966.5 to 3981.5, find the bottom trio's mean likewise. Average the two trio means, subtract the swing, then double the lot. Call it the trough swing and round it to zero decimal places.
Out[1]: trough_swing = 37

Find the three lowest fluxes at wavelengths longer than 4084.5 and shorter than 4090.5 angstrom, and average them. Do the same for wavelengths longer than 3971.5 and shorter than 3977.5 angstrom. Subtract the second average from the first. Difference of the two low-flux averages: 9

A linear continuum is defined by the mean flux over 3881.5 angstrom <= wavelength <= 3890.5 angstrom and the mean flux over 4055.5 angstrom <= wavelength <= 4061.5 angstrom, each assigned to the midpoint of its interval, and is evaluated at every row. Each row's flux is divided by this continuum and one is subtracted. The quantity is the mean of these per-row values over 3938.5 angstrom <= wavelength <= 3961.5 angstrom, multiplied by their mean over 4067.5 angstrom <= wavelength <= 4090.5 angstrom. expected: -0.0019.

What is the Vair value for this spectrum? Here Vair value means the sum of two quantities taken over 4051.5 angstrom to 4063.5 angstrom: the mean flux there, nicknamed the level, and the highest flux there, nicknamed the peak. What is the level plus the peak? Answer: 86.3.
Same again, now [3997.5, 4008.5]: 87.9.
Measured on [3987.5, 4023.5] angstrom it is 88.1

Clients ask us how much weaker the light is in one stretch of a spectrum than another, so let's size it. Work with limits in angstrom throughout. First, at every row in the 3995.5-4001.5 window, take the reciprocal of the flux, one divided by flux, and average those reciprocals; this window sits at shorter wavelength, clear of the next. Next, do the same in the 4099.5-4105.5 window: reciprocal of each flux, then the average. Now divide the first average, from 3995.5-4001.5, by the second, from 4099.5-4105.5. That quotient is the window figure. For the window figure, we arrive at 0.61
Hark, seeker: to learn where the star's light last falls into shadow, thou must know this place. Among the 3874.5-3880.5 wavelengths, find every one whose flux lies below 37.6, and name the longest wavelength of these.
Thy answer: 3879 angstrom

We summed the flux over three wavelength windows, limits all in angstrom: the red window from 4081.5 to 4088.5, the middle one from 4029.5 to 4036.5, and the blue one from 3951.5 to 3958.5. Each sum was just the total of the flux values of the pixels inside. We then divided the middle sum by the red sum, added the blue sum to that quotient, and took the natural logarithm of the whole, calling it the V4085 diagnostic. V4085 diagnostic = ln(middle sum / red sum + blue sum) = 5.62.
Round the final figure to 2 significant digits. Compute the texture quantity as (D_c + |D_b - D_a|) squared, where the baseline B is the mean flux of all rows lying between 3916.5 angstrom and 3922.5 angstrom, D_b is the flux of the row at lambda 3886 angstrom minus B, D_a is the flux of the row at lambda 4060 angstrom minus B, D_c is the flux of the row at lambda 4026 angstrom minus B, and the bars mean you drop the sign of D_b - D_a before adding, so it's 40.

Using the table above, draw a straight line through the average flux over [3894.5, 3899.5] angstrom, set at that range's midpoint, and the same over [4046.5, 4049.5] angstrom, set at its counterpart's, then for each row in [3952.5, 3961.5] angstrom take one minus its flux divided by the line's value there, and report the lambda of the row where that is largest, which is 3961 angstrom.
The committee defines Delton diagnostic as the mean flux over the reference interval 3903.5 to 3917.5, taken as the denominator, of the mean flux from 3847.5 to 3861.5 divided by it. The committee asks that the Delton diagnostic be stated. 1.01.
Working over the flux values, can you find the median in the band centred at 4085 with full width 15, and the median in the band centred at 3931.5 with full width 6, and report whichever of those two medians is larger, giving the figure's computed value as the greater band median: 40.7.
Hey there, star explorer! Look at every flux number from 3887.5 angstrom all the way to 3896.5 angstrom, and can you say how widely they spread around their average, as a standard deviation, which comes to 6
